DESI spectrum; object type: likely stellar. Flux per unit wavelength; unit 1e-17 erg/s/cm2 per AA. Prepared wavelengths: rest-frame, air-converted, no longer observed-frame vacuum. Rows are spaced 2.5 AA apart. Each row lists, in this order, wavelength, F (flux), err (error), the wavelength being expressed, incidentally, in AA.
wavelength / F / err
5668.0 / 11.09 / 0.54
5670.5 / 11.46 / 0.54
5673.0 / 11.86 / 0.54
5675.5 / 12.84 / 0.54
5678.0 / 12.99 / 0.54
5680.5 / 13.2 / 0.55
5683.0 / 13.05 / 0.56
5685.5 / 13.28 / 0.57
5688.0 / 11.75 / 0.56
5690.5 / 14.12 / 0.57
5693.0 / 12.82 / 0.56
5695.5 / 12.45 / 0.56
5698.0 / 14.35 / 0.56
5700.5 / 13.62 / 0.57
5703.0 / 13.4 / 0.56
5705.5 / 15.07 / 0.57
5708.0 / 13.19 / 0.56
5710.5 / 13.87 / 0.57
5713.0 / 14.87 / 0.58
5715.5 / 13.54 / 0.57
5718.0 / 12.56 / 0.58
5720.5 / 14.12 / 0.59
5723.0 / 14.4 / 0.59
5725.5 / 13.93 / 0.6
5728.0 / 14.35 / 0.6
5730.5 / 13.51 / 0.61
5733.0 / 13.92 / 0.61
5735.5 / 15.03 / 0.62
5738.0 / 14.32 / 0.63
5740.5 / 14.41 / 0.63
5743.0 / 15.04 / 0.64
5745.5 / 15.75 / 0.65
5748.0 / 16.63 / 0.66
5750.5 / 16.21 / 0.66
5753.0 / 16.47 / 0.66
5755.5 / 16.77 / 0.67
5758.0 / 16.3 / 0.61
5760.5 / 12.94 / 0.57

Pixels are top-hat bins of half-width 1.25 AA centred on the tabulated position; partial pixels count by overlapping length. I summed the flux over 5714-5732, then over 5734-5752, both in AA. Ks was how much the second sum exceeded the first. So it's 11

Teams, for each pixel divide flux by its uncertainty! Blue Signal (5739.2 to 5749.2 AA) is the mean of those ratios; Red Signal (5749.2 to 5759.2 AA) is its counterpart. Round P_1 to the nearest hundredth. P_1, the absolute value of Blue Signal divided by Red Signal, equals 0.95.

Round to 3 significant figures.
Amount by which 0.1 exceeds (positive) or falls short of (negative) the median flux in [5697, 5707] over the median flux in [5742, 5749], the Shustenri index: -0.788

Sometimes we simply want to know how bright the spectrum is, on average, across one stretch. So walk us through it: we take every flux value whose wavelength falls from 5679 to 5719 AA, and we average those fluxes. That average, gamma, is 13.4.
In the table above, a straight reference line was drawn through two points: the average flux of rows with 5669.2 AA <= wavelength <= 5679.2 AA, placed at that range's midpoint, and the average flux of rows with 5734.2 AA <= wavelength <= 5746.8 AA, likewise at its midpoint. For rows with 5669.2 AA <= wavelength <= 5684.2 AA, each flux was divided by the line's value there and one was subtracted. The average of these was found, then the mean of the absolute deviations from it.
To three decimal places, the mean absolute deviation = 0.038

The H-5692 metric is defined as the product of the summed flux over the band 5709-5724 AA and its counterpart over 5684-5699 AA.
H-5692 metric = 6566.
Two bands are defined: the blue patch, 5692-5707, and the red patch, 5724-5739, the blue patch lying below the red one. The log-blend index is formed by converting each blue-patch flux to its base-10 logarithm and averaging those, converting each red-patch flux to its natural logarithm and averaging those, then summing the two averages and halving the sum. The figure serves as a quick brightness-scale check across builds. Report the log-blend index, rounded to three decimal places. 1.892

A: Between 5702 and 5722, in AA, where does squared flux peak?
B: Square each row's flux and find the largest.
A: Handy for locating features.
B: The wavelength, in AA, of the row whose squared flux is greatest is 5705.5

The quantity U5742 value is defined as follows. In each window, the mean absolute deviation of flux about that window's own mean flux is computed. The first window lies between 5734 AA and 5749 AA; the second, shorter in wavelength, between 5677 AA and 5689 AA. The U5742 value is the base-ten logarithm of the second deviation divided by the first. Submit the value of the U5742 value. -0.2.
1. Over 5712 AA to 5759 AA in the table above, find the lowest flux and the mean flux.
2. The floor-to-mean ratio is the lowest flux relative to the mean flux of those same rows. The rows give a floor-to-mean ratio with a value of 0.846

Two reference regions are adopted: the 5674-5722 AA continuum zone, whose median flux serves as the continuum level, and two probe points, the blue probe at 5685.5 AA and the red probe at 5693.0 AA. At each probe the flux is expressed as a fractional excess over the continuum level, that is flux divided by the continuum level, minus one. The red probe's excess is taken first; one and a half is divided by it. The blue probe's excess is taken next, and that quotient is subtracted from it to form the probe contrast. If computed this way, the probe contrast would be 43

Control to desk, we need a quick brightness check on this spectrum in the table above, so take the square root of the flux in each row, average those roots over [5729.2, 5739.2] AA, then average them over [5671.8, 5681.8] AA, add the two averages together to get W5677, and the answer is 7.33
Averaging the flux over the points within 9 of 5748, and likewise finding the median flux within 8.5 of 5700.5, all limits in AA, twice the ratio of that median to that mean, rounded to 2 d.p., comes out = 1.69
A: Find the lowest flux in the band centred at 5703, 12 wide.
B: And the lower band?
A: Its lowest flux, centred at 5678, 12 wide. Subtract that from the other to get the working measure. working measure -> 1.3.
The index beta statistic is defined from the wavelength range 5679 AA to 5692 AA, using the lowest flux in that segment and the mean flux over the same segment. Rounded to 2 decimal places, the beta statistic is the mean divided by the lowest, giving 1.11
